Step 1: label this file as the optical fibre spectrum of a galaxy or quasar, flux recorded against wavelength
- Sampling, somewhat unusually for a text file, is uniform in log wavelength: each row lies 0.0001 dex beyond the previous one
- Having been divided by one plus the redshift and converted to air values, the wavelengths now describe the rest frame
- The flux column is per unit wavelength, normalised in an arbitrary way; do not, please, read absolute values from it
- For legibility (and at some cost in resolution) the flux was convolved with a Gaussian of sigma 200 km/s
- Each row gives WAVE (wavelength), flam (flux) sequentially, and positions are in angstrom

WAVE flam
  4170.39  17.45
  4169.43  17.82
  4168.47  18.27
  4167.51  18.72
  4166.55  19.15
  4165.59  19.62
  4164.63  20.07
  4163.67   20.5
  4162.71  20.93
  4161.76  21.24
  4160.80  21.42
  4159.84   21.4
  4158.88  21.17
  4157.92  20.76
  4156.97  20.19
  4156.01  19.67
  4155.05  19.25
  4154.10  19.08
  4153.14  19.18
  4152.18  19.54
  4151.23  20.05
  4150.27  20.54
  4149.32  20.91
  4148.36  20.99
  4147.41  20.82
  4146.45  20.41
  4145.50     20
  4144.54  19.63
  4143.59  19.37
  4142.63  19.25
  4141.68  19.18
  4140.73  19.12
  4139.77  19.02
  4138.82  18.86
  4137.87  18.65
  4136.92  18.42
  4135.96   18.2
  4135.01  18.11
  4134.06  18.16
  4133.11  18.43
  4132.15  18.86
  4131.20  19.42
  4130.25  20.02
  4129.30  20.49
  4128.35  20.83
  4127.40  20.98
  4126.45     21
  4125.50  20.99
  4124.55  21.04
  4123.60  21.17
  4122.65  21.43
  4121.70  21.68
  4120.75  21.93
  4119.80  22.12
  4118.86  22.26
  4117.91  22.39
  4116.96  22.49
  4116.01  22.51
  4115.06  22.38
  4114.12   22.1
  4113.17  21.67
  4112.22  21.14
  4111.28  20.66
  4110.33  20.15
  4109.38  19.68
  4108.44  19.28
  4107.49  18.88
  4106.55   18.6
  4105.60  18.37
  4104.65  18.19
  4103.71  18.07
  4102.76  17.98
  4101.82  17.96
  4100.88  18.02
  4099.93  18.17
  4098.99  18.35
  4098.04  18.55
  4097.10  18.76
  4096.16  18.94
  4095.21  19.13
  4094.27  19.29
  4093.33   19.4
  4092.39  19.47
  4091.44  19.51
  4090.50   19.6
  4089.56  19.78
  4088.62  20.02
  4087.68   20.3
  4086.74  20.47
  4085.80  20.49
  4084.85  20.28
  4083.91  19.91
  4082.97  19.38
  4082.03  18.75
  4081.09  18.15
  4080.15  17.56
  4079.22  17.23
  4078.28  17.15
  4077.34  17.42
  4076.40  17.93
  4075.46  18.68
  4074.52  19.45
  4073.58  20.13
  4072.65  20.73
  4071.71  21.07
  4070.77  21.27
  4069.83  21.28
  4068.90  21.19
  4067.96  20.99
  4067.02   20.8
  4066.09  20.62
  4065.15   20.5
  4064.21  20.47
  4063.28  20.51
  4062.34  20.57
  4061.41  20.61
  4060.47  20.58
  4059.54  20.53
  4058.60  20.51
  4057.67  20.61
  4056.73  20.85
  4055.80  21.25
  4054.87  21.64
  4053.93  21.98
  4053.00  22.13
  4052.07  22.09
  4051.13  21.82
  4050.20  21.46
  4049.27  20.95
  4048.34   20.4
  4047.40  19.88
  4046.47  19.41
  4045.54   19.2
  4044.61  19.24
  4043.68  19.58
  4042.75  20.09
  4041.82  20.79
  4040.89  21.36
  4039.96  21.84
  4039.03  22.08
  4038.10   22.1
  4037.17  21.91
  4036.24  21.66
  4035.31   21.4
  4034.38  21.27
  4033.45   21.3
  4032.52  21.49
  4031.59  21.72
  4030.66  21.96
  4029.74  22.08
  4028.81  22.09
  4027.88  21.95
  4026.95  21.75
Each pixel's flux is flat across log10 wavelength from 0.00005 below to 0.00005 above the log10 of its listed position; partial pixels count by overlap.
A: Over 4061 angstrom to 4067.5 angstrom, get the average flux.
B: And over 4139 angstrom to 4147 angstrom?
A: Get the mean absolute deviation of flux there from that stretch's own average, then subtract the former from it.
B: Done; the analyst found -20.2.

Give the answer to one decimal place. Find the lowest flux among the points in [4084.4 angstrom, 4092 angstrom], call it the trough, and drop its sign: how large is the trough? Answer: 19.5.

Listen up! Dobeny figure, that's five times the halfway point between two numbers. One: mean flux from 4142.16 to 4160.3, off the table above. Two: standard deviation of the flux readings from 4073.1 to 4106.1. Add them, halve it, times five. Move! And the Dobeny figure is 52.7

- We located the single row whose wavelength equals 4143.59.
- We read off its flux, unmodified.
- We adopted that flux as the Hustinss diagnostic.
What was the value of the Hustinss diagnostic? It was 19.37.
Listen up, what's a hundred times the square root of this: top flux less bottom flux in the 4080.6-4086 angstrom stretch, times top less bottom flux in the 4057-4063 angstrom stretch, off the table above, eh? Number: 48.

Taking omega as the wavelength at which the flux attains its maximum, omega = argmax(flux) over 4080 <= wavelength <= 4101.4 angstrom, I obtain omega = 4085.80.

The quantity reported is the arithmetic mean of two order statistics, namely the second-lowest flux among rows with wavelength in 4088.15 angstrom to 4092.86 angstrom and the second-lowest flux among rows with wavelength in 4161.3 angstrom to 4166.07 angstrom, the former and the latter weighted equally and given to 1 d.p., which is 19.8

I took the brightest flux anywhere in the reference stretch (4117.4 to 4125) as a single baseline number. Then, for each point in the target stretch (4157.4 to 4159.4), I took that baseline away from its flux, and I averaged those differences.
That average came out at -1.4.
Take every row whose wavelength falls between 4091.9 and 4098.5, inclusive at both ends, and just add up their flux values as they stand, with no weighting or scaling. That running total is 134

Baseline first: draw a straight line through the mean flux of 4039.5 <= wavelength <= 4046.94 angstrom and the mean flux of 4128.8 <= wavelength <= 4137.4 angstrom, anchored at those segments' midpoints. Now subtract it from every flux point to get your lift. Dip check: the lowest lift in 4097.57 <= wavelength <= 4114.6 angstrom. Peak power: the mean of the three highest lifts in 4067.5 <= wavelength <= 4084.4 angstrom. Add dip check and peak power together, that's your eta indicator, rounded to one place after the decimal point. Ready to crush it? 0.0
